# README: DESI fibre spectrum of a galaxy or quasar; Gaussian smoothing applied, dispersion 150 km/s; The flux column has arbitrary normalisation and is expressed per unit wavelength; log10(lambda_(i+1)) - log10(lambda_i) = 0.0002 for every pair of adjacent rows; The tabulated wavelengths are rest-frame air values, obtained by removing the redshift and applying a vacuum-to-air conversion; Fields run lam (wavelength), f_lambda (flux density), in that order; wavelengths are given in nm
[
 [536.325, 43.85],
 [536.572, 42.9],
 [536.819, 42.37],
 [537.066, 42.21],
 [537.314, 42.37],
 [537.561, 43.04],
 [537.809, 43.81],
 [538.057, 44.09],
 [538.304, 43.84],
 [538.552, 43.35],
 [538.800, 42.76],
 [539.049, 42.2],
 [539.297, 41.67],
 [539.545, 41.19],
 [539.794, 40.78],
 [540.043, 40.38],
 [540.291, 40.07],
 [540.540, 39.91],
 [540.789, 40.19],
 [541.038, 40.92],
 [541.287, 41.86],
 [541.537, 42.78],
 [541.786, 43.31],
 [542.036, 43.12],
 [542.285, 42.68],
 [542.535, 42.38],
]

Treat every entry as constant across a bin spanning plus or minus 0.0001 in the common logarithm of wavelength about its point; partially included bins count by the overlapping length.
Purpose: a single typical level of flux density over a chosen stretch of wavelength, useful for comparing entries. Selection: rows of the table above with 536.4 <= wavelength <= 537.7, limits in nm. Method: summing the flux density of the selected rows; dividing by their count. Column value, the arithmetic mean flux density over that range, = 42.6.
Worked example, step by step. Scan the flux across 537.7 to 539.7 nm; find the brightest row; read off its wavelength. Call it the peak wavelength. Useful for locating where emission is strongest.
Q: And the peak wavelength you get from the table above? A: 538.057 nm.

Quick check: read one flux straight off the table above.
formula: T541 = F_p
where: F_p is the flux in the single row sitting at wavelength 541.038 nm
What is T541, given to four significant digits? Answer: 40.92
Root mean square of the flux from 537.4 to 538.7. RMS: 43.6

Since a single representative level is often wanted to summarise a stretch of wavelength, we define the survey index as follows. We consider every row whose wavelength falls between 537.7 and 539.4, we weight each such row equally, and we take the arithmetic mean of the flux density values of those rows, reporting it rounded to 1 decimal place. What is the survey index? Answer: 43.1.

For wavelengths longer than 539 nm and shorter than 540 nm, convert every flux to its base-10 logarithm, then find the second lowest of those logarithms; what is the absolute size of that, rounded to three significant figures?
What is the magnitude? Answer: 1.61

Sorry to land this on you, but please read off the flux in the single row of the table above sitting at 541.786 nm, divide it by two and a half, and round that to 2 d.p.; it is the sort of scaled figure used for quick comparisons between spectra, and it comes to 17.32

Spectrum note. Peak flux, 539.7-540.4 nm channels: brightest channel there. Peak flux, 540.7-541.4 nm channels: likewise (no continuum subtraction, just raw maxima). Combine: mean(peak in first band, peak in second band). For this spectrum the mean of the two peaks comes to 41.3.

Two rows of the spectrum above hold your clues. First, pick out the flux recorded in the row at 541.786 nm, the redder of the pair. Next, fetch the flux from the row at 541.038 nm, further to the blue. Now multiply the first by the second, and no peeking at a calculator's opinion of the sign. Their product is 1772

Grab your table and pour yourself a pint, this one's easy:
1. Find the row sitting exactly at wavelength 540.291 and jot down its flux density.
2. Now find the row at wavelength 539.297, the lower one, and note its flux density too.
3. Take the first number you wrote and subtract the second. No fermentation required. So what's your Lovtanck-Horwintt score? -1.6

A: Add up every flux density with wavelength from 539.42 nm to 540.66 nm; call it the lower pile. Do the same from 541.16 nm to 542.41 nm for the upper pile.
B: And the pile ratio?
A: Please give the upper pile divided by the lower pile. 1.06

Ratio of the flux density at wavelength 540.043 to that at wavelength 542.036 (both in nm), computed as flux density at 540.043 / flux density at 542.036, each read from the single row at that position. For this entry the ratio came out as 0.94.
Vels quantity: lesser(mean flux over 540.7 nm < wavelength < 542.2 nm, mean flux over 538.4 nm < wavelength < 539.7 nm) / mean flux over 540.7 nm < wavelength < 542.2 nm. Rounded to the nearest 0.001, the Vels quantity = 1.000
